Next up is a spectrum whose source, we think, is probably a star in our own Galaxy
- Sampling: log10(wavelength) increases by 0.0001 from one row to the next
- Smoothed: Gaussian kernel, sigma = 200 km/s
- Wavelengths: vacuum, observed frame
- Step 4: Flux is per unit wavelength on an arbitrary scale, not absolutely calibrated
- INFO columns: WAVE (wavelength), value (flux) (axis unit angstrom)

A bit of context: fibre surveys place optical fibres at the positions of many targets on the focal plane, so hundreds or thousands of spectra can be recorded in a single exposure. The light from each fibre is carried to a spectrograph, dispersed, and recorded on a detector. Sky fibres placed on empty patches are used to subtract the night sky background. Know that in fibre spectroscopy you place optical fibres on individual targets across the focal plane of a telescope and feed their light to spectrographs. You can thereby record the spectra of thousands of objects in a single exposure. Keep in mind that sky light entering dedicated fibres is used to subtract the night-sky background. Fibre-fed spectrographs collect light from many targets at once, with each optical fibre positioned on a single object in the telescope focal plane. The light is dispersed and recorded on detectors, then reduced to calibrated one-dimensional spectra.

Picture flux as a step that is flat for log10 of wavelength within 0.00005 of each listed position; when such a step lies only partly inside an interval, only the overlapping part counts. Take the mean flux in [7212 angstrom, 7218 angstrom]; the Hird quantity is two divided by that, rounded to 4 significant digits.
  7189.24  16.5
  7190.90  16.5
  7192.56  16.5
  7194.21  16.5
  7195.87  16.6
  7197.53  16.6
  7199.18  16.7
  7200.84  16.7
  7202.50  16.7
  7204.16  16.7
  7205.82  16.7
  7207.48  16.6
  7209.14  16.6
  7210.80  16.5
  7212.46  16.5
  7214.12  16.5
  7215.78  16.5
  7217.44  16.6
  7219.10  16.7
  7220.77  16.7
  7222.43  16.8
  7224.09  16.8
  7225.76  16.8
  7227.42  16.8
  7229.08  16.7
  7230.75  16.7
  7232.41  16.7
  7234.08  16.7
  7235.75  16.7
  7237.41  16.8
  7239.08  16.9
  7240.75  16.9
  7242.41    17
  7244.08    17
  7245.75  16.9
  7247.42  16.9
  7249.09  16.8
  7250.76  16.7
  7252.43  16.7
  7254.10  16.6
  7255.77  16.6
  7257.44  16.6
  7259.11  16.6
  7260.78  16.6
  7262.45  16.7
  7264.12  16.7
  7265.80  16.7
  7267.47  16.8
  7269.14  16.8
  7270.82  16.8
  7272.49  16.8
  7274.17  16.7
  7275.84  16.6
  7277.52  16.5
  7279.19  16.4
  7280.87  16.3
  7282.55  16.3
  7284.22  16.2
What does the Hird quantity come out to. 0.1210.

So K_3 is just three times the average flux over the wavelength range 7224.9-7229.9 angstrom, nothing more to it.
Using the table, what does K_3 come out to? 50.3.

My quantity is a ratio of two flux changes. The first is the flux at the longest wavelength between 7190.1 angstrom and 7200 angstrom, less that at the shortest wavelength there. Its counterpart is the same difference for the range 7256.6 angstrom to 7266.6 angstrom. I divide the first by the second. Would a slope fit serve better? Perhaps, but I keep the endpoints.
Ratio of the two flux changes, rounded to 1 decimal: 2.0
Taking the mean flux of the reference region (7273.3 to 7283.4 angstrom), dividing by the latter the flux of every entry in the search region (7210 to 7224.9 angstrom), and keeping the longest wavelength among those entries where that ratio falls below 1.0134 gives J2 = 7217.44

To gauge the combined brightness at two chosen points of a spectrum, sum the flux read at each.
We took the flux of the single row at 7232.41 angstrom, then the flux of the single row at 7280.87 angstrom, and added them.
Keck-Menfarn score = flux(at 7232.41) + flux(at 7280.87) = 33.0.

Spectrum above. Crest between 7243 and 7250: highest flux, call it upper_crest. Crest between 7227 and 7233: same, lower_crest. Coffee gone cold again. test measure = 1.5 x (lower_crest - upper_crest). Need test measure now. -0.30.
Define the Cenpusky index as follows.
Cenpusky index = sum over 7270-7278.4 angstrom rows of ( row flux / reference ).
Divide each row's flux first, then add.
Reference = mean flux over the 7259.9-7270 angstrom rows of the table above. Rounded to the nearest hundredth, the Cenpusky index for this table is 4.99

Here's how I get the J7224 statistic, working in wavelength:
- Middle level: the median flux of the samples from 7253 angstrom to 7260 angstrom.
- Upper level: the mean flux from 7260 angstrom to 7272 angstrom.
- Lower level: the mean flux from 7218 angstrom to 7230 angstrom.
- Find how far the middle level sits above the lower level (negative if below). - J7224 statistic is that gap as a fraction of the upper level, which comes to -0.009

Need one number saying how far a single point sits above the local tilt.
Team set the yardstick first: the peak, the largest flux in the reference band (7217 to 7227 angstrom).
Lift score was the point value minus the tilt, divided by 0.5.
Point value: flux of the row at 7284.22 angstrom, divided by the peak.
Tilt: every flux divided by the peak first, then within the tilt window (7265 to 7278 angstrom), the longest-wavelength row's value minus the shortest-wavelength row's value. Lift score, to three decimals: 1.952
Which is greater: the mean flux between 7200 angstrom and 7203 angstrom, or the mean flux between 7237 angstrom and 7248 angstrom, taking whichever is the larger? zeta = 16.9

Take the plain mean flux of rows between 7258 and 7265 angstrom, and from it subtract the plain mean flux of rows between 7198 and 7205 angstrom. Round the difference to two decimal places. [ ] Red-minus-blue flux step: -0.05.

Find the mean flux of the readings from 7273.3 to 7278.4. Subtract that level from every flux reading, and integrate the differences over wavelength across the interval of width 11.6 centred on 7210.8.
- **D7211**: -0.5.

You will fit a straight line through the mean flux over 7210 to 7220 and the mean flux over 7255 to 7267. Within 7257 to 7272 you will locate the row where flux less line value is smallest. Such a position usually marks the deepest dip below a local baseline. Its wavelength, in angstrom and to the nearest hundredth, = 7260.78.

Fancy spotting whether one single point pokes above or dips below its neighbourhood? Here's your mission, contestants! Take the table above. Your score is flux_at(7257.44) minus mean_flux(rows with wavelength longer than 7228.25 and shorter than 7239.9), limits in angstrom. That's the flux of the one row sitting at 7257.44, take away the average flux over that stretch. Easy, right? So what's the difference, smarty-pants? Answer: -0.14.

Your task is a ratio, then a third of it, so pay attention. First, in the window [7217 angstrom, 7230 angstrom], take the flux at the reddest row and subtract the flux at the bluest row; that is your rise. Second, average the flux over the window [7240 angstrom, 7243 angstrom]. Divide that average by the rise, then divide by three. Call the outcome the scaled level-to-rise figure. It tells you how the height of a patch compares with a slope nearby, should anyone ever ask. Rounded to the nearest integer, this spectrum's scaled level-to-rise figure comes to 57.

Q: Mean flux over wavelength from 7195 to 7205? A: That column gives 16.7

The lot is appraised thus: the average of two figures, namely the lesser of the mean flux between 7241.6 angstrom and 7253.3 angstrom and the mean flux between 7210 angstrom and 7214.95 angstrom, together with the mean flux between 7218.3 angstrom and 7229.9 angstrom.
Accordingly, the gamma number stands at 16.6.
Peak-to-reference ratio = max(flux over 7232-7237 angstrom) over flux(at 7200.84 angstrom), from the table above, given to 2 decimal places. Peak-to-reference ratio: 1.00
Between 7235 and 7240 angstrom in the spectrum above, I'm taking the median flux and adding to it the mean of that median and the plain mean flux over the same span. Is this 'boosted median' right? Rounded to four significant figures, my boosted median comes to 33.60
